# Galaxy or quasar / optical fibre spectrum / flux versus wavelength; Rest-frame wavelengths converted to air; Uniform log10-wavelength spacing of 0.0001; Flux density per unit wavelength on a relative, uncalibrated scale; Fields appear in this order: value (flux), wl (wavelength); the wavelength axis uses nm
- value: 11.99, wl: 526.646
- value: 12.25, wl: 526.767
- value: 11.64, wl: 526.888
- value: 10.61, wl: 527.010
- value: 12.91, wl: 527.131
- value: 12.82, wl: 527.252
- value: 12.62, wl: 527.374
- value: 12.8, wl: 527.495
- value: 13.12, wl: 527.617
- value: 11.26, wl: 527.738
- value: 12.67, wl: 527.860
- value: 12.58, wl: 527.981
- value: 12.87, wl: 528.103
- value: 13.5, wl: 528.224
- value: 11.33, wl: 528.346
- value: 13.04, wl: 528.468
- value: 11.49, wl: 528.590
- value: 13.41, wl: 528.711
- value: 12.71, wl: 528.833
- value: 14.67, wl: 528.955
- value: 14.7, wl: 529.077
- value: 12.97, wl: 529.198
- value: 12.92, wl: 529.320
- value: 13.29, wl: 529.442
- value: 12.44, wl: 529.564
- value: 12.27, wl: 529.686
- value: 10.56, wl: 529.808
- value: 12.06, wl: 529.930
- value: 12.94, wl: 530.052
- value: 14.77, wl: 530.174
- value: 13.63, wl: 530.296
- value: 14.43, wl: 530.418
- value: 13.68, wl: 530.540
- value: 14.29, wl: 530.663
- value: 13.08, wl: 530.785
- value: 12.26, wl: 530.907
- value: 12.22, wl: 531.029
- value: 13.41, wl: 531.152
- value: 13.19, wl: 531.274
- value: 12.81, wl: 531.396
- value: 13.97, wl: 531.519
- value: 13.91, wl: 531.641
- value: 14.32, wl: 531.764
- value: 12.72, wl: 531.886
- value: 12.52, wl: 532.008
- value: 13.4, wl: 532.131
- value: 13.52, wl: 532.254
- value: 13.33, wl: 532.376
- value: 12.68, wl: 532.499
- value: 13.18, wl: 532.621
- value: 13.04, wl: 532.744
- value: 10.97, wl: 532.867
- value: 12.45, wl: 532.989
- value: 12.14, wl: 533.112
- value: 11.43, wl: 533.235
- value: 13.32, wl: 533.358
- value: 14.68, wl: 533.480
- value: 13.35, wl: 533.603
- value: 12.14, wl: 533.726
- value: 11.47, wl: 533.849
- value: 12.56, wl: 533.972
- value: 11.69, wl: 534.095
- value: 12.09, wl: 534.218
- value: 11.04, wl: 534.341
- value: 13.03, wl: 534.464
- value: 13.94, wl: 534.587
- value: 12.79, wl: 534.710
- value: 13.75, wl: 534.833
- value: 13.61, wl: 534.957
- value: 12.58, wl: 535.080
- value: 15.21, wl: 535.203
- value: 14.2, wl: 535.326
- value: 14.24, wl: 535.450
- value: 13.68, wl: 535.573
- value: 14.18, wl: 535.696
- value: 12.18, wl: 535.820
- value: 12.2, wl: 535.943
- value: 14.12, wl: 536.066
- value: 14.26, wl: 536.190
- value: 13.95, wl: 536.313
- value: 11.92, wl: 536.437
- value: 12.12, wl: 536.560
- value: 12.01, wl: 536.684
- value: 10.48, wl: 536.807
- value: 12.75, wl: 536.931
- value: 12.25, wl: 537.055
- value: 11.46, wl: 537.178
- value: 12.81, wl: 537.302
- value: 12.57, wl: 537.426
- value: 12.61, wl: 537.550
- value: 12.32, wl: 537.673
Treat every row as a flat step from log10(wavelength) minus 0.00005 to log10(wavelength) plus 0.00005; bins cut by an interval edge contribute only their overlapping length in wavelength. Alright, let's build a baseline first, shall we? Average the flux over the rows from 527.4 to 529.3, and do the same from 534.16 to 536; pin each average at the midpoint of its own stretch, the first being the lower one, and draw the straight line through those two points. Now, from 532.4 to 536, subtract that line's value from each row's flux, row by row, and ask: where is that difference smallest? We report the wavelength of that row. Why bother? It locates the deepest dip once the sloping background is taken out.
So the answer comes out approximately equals 534.341 nm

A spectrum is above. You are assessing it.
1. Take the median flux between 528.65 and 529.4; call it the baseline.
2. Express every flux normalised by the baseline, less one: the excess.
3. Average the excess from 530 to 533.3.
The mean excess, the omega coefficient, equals -0.005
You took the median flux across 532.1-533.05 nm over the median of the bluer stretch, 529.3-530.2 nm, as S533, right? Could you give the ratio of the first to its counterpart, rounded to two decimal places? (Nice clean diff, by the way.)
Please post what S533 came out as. 1.03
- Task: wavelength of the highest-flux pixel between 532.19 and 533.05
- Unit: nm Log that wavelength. 532.254 nm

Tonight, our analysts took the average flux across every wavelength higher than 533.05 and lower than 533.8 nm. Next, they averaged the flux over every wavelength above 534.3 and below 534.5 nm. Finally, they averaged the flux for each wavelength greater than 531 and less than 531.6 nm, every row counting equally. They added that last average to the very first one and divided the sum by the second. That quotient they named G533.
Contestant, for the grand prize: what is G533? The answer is 2.16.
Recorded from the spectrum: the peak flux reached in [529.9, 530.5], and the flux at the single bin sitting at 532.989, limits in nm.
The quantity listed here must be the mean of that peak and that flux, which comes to 13.6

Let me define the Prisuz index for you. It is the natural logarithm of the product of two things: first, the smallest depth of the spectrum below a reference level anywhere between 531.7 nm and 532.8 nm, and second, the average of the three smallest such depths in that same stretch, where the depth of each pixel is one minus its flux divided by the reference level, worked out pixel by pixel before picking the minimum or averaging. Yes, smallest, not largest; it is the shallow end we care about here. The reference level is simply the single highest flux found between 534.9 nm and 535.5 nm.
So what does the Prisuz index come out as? -5.2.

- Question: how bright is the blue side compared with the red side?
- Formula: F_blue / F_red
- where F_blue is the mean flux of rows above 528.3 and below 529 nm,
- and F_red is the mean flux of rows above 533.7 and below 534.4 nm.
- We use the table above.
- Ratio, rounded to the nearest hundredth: 1.08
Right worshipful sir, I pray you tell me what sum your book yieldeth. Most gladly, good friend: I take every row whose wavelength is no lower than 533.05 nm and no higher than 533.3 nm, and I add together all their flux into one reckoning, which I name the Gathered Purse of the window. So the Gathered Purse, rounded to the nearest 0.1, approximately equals 23.6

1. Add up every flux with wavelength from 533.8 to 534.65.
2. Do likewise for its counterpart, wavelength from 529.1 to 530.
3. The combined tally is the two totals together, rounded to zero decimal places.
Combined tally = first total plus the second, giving 172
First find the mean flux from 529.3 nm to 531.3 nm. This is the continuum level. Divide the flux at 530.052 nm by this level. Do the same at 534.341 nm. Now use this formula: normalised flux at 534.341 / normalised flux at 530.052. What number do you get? 0.85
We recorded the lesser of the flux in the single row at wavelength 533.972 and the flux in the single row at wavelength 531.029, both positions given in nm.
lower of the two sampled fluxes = 12.2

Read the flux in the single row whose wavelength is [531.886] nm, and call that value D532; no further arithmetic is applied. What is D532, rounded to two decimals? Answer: 12.72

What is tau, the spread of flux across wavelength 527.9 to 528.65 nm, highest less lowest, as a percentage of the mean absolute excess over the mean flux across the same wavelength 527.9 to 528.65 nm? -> 308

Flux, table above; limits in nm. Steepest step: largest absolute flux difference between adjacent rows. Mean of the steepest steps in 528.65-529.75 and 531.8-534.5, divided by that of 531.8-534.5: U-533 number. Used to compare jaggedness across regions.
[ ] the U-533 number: 0.97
